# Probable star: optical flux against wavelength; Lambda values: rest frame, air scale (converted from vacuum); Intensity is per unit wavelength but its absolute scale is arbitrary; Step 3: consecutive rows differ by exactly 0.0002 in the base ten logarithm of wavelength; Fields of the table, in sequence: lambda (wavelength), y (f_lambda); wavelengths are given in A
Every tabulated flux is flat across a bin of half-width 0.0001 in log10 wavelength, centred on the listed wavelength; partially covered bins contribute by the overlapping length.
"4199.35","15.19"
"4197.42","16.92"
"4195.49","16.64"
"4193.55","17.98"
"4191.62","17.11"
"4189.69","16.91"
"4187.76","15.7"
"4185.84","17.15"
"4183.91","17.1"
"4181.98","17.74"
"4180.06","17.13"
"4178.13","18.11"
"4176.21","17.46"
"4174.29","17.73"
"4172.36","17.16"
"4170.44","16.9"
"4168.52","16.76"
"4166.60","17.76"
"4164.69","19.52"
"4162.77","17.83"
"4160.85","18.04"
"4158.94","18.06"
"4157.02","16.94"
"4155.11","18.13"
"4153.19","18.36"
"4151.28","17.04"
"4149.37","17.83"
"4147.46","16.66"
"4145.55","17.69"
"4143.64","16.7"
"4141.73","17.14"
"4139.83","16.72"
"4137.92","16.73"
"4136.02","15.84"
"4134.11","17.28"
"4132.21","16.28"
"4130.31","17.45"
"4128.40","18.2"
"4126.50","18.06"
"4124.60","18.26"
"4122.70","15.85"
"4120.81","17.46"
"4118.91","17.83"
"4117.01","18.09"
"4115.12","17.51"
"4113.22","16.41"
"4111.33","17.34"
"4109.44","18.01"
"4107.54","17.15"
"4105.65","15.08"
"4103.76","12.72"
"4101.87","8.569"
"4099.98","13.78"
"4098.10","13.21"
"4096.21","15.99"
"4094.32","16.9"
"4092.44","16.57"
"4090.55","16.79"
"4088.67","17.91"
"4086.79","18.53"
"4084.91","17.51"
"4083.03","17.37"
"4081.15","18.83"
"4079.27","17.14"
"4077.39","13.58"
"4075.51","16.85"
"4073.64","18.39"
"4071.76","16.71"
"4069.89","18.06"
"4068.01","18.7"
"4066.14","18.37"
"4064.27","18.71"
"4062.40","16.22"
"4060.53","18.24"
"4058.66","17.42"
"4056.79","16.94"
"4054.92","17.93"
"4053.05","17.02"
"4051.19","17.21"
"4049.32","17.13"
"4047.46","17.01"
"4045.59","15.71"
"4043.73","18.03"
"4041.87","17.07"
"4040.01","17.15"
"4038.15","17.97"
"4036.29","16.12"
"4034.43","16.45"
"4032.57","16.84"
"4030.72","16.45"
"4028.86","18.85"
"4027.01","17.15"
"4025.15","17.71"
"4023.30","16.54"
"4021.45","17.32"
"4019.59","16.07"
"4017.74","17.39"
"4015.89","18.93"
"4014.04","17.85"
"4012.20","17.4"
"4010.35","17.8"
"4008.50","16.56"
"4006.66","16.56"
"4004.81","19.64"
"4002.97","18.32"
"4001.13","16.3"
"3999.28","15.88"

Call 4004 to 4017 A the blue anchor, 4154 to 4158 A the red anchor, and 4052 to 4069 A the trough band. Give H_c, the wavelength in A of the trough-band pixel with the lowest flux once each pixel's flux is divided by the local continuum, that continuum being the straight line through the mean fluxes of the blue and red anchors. 4062.40 A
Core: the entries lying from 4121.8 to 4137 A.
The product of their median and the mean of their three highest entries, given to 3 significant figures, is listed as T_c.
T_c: 316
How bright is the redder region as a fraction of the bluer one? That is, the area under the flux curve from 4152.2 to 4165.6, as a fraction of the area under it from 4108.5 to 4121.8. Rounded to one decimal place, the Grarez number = 1.0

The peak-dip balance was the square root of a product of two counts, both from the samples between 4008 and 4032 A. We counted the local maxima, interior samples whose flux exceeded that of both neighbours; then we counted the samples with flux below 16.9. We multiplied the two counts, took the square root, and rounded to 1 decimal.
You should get 4.5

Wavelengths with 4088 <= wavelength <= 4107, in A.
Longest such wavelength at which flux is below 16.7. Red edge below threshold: 4105.65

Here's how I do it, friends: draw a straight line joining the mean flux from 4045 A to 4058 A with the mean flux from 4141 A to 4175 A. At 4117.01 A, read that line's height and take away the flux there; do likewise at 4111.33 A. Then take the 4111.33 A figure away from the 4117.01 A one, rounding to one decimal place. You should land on -0.7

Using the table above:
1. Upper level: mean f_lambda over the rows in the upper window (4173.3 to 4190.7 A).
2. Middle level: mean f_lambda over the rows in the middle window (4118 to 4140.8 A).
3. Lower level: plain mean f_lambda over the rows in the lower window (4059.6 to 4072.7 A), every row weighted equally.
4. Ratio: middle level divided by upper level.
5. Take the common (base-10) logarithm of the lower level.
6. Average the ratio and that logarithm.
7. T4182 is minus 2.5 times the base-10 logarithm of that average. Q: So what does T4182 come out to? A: -0.13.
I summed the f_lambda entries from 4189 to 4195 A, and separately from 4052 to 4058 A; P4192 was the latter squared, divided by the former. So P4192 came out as 51.8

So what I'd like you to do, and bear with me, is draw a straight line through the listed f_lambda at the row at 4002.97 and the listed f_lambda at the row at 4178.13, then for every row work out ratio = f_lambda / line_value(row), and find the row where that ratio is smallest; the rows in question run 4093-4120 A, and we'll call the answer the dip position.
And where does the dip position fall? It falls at 4101.87 A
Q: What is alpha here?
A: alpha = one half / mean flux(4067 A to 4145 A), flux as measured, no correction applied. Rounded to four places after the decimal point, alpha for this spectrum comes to 0.0300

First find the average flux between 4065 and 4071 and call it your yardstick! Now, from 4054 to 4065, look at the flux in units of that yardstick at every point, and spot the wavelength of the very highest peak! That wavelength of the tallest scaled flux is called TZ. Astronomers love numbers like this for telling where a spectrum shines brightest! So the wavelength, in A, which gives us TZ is 4064.27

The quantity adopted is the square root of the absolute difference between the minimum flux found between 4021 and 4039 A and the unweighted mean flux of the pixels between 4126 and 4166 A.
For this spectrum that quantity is 1.2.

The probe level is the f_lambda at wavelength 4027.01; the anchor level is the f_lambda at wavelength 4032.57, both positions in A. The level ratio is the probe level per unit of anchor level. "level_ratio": 1.02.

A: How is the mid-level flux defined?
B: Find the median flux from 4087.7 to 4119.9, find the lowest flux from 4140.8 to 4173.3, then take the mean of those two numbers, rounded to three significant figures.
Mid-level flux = 16.7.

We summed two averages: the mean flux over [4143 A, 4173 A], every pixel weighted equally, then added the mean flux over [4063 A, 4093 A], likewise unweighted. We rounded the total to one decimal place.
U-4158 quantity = 35.1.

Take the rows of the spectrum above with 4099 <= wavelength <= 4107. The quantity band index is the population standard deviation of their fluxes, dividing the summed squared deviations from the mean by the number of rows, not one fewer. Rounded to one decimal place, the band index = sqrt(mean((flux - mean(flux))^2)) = 2.4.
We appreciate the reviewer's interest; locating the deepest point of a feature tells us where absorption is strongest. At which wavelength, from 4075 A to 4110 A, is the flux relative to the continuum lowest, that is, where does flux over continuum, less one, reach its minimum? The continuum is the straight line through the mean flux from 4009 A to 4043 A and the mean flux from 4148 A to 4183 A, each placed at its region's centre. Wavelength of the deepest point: 4101.87 A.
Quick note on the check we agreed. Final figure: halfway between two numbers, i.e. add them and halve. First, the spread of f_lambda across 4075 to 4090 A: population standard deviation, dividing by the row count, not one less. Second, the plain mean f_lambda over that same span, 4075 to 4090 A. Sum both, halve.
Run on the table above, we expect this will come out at 9.4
